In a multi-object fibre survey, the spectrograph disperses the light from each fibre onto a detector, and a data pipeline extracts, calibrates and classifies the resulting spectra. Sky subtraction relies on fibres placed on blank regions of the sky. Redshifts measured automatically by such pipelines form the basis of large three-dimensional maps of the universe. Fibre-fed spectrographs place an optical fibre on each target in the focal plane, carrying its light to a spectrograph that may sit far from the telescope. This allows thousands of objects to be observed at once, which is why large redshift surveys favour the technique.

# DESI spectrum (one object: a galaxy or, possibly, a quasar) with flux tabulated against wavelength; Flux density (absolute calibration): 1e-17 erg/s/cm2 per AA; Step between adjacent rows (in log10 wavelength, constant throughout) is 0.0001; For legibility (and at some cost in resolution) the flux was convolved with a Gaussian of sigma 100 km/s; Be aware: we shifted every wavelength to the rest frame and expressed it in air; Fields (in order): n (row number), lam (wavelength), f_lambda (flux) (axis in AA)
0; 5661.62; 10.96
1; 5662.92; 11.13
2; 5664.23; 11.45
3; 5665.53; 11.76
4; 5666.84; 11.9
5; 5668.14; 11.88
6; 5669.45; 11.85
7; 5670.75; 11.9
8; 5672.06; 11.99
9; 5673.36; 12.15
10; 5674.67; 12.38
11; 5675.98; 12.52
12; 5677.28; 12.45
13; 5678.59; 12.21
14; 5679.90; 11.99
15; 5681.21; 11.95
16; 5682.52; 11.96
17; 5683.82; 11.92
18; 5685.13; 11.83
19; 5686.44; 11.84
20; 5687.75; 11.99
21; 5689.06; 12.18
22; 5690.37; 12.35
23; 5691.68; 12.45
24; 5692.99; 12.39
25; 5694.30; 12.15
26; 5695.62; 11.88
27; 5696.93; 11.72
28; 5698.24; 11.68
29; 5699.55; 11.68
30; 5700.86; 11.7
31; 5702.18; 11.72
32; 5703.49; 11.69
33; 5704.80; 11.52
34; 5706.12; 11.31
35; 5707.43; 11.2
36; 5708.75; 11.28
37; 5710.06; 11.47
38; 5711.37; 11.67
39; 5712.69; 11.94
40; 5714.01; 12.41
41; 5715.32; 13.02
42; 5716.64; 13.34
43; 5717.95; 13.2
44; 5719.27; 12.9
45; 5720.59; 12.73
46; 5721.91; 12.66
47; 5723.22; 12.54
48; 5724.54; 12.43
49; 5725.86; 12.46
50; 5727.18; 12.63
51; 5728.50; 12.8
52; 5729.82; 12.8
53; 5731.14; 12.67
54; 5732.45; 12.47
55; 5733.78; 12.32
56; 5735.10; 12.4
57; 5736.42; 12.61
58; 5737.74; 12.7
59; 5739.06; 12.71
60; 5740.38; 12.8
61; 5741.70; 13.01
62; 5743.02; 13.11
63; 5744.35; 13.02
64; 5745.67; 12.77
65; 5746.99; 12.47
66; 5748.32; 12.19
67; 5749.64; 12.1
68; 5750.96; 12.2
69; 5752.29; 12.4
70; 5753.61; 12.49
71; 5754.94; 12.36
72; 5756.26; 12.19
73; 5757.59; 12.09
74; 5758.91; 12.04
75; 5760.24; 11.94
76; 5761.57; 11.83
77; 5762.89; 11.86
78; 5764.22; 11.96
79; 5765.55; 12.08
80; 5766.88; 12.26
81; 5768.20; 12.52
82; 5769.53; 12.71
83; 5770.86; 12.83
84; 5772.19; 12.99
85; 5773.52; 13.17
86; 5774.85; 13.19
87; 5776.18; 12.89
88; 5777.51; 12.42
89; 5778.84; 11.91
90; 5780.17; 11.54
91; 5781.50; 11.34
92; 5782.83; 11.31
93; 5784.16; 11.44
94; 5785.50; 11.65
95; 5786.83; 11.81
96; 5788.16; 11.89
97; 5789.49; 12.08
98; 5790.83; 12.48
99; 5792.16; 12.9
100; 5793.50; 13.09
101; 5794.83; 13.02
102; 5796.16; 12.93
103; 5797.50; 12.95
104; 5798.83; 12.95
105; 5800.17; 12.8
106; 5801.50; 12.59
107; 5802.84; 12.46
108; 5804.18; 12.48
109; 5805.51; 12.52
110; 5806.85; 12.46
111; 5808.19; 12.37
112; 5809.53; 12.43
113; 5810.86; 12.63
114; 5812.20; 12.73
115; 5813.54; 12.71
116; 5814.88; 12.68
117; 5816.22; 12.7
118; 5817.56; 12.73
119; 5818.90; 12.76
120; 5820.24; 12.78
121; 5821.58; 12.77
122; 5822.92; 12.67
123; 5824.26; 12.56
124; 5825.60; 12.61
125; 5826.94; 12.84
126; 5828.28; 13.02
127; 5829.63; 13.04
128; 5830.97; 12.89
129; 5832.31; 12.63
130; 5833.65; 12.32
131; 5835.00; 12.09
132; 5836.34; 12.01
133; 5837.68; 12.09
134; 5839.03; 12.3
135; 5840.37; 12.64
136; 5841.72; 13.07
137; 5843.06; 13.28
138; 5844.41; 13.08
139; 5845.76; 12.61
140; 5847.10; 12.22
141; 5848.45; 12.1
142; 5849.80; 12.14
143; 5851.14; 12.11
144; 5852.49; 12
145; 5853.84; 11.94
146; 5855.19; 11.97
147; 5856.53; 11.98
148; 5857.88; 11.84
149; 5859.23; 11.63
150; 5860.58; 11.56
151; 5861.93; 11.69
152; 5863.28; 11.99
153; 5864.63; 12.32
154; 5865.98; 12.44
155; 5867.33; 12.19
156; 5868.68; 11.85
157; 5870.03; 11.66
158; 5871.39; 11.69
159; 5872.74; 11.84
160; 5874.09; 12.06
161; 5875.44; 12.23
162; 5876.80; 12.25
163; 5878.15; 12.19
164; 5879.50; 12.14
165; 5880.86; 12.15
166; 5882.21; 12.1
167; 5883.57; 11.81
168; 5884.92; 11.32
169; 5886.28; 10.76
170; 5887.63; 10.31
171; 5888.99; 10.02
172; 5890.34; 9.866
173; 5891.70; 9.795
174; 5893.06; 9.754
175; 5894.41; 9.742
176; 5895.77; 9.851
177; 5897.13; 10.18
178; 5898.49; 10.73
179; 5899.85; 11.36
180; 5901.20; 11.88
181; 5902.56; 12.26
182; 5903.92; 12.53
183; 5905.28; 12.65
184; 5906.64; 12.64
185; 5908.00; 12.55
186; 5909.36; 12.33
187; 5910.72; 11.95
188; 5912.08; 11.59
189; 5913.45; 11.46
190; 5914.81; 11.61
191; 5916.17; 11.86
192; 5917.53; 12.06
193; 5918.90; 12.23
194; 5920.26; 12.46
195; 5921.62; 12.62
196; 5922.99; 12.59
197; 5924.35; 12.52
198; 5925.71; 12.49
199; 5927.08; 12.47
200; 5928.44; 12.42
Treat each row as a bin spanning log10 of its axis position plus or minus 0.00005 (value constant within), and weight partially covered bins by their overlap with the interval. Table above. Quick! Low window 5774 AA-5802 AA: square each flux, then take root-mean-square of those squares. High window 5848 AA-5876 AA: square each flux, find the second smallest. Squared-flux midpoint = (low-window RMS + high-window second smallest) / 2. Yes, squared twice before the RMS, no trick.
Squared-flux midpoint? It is 144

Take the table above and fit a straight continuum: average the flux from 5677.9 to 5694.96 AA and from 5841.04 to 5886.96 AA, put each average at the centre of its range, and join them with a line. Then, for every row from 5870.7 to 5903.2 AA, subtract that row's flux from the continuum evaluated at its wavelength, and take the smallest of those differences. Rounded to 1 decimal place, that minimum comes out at -0.2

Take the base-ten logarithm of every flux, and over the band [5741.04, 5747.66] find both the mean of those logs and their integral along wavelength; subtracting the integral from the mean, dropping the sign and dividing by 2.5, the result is 2.49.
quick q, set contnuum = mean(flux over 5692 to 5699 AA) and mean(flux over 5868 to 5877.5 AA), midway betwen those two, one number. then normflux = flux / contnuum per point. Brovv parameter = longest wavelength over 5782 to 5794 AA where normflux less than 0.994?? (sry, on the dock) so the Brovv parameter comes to 5786.83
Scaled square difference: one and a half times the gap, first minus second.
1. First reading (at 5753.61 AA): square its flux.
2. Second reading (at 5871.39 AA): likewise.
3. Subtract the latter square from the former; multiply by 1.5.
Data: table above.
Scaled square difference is 29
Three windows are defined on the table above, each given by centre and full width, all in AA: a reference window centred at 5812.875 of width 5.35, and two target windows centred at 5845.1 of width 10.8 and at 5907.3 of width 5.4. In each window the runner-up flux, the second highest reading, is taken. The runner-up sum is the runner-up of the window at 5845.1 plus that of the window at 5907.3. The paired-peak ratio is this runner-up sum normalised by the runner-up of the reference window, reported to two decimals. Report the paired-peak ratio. 2.02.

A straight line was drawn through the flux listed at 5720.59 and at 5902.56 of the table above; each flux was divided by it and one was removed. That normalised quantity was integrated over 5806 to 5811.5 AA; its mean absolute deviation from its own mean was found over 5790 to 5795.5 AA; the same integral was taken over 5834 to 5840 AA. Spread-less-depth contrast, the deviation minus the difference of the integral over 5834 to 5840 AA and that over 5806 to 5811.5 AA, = 0.1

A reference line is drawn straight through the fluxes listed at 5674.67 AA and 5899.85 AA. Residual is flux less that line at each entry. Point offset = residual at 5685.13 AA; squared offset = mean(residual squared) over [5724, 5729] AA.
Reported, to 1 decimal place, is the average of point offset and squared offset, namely -0.1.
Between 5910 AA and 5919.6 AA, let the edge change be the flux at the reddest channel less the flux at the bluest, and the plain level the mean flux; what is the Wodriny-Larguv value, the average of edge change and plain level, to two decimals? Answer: 6.05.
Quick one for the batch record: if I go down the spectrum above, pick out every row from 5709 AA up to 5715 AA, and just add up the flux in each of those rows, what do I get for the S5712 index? 47.5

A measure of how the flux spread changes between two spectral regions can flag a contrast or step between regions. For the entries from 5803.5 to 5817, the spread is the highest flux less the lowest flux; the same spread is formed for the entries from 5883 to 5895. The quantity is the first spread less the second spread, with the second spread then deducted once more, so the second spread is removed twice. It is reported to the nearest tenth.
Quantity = -3.8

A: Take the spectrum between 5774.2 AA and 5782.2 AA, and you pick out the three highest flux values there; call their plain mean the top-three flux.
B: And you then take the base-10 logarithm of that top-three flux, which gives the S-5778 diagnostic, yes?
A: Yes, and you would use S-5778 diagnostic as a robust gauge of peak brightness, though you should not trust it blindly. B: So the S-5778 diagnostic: 1.11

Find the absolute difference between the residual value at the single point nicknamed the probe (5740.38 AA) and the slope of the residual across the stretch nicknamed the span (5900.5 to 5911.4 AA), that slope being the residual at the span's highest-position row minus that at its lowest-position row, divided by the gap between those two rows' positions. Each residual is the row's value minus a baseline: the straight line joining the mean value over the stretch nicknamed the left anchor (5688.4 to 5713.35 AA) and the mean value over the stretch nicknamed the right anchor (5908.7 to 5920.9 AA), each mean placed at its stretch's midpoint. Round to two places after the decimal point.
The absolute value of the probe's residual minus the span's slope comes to 0.98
